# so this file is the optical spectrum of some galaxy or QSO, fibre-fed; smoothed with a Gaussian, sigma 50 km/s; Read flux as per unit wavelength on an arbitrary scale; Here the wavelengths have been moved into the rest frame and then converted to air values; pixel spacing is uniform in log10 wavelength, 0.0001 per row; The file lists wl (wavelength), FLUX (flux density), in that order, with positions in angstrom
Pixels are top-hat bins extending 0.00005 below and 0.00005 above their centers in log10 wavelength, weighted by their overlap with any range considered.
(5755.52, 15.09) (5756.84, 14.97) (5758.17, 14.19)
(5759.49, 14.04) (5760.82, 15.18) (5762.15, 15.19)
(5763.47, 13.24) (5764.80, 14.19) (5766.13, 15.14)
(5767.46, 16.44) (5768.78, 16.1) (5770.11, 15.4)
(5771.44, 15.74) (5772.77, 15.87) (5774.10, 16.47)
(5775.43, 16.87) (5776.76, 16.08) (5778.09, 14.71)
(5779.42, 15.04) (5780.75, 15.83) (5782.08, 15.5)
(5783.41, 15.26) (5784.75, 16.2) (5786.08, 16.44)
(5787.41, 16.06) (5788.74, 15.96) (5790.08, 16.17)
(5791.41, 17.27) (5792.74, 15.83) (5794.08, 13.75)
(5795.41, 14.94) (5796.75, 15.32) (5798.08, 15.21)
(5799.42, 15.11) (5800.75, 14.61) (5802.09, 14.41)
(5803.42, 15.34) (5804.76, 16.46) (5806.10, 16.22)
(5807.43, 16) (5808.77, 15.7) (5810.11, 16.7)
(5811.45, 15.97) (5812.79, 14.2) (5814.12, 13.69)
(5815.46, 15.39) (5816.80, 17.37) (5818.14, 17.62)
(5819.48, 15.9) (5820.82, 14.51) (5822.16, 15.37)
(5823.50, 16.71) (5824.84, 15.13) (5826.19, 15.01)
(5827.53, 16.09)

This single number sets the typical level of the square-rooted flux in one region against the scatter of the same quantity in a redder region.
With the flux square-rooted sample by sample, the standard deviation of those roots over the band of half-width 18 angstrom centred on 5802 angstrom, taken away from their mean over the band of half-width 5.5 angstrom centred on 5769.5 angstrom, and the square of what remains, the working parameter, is 14.7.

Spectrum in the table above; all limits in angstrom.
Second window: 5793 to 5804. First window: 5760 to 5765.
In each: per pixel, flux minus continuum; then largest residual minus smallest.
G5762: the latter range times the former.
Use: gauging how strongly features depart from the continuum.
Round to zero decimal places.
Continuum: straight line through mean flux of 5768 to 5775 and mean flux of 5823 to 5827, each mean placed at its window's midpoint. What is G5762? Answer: 3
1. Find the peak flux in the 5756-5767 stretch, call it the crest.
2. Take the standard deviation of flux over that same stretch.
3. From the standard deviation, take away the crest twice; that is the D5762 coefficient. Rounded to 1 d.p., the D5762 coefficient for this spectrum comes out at -29.7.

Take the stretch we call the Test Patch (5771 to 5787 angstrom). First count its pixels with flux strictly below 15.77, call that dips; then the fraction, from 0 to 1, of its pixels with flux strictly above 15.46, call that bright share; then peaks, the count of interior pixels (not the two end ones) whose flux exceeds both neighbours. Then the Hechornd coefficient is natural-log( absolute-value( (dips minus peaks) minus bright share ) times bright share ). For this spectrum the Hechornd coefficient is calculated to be 0.52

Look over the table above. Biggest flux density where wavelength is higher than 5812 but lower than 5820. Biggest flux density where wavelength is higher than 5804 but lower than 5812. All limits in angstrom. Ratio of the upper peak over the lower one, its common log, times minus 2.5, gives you -0.058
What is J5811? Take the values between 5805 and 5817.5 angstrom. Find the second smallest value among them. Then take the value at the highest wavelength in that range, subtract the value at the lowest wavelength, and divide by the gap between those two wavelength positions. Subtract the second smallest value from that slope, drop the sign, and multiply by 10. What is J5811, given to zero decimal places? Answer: 141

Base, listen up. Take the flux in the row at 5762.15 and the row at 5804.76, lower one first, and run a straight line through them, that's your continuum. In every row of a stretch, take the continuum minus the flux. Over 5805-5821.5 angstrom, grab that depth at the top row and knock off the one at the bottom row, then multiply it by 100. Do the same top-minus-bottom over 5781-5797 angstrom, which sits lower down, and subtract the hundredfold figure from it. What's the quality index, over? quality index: -214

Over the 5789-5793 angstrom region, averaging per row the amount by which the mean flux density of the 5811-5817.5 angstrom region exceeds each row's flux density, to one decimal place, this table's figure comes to -1.1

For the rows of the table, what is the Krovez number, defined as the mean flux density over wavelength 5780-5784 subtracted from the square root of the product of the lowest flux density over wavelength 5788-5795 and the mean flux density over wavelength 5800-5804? -1.3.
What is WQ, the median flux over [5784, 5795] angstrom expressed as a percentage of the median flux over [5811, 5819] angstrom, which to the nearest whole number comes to 103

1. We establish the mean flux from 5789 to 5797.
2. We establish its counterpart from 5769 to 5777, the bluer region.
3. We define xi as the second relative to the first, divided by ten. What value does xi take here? 0.103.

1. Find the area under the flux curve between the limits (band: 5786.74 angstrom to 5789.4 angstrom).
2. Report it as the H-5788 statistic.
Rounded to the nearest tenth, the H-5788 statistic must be 42.7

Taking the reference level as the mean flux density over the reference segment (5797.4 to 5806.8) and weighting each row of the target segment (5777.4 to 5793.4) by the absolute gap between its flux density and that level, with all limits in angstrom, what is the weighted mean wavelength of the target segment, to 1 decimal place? 5787.0 angstrom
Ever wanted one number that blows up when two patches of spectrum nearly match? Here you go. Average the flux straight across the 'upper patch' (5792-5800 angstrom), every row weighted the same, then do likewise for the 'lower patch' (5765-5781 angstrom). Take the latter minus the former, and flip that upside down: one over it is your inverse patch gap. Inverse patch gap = 1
